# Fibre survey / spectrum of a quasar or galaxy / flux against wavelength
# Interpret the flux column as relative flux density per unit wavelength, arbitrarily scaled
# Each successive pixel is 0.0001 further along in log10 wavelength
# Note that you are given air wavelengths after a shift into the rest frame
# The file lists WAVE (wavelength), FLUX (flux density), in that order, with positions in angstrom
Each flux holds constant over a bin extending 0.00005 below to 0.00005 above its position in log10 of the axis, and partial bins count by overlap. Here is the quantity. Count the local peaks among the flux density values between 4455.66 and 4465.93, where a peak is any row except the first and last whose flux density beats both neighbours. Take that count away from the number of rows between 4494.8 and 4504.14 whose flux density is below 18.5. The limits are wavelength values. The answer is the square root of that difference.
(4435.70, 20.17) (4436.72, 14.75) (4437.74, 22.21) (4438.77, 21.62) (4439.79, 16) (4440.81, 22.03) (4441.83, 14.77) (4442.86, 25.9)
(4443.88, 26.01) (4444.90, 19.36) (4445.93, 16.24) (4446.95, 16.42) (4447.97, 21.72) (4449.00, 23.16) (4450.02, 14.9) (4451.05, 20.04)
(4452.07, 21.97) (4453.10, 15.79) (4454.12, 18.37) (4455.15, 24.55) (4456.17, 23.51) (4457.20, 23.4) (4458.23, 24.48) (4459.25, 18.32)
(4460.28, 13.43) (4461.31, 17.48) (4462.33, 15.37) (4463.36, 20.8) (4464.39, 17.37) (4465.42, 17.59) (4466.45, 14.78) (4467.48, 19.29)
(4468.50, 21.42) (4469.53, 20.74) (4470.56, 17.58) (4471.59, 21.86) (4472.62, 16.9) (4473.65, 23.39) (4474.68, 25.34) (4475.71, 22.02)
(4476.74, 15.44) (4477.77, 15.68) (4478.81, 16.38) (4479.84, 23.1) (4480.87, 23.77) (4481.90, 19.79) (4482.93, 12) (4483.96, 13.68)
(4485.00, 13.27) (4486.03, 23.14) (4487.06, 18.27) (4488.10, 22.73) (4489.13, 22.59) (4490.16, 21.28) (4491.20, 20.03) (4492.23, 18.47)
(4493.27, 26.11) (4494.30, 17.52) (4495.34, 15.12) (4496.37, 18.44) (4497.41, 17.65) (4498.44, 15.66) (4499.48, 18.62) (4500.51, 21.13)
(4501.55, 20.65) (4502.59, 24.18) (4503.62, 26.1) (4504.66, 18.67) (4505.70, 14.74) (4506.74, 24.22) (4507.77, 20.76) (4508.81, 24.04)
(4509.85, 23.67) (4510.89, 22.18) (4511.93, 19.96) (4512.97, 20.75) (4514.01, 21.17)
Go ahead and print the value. 1.0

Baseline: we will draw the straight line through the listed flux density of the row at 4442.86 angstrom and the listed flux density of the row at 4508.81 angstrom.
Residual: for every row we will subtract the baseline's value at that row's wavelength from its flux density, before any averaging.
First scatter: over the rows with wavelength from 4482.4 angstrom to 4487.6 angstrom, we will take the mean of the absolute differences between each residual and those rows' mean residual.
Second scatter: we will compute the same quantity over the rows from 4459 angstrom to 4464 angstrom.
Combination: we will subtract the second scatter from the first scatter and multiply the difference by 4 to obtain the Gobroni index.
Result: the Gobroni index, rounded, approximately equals 6.4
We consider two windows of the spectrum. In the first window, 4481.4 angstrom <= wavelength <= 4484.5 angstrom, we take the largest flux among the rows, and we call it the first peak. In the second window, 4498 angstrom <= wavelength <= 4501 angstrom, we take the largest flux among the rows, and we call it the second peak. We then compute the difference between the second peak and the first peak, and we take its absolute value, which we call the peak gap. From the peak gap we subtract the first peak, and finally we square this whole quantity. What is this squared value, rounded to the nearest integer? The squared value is 340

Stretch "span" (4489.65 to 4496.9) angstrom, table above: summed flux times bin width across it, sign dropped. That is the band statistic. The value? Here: 142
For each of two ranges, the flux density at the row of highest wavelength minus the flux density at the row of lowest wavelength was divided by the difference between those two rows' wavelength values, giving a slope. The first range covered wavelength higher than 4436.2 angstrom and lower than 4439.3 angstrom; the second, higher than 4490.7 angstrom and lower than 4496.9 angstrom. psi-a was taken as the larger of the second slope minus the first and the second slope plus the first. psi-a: 3.0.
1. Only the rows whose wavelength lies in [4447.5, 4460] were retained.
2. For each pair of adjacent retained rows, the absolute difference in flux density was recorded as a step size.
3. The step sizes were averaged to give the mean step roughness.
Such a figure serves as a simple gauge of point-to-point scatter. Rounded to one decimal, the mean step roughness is 3.6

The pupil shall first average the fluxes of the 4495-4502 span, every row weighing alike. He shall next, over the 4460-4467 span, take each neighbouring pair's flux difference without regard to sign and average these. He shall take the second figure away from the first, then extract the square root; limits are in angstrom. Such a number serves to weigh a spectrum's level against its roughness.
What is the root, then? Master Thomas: 3.90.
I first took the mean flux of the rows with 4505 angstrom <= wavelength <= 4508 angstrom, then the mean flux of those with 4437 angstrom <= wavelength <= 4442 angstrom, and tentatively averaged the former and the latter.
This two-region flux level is 19.6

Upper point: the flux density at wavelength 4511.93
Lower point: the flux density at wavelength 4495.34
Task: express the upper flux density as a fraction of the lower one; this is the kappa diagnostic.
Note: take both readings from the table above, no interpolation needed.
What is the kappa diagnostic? 1.3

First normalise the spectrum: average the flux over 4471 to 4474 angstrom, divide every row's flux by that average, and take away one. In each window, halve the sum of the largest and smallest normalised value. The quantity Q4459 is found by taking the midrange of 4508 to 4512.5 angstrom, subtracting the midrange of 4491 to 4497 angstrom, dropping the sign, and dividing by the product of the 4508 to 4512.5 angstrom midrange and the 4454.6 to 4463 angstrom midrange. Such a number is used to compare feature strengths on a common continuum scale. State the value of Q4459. -13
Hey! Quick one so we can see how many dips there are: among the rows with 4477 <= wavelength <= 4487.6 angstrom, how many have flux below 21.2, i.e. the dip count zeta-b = 7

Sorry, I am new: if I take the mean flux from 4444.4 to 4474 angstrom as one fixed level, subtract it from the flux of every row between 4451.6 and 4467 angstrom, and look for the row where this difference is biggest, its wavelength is 4455.15 angstrom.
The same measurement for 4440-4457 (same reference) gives 4443.88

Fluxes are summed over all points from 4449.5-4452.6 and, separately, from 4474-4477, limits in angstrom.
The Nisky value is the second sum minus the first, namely 6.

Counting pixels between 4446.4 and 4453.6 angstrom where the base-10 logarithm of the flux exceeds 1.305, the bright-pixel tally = 3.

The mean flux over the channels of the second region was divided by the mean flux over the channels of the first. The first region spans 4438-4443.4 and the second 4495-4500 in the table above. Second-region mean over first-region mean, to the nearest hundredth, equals 0.85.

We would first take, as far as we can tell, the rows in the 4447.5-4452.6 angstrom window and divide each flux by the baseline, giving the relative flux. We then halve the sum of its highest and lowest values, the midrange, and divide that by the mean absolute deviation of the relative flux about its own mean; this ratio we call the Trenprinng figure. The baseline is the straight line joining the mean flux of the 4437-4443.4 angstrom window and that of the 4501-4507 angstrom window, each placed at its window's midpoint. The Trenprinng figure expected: 8.2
